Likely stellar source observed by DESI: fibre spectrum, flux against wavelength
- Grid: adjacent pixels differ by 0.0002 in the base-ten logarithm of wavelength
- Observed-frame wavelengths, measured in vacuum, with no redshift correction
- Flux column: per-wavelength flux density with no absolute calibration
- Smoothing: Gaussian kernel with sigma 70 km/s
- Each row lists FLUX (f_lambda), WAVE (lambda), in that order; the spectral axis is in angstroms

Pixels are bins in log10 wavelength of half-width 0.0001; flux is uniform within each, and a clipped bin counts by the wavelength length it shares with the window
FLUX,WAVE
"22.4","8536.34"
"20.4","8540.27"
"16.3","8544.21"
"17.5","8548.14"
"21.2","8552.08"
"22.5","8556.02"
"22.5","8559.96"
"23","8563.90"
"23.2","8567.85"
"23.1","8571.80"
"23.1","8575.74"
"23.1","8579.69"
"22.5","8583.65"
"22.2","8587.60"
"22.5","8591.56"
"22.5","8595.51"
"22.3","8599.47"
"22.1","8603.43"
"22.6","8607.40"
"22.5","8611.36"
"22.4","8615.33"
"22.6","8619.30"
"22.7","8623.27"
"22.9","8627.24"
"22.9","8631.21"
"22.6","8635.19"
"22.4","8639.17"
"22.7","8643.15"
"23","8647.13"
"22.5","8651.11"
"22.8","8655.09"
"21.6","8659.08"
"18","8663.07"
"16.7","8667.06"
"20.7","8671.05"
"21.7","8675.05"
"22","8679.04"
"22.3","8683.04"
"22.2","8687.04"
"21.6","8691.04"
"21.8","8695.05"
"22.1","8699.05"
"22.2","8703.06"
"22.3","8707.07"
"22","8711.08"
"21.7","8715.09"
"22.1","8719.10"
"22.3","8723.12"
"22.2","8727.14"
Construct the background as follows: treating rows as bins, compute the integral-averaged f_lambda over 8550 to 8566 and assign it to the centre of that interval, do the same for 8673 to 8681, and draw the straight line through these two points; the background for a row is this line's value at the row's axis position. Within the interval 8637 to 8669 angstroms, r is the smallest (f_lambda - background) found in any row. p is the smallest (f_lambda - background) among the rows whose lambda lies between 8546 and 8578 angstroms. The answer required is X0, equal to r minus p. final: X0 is -0.4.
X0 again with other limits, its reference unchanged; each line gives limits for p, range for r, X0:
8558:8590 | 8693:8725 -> 0.0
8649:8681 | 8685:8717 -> 5.0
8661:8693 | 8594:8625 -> 5.2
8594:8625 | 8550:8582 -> -1.1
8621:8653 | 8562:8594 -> -0.4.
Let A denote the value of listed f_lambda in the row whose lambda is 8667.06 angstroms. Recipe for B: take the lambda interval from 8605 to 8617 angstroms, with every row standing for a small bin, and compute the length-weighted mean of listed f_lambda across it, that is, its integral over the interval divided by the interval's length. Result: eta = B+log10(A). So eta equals 23.7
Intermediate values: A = 16.7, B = 22.48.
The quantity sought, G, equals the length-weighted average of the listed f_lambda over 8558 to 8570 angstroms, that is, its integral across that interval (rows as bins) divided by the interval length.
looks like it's 22.9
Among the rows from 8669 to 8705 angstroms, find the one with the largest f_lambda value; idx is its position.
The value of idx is 8683.04 angstroms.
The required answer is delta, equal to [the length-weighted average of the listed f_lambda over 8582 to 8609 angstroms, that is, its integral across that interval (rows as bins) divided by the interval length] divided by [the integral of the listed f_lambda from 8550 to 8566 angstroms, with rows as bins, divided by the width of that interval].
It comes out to 1.01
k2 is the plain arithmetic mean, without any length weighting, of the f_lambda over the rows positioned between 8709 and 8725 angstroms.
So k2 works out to 22.0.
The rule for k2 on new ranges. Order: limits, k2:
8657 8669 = 18.8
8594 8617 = 22.4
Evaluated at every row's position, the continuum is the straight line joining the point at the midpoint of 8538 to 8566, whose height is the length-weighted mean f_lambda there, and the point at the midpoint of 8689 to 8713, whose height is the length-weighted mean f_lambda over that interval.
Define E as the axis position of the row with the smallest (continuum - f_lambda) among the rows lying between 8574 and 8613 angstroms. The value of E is 8575.74 angstroms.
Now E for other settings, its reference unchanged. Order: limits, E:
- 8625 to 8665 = 8627.24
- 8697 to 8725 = 8707.07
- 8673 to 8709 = 8683.04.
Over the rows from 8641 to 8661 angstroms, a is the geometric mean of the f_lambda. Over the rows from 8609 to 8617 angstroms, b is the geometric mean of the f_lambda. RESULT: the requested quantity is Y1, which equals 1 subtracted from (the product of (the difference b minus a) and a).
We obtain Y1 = -2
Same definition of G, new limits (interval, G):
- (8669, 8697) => 21.7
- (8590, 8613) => 22.4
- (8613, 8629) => 22.6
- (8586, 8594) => 22.4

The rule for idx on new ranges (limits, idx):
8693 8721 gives 8707.07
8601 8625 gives 8623.27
